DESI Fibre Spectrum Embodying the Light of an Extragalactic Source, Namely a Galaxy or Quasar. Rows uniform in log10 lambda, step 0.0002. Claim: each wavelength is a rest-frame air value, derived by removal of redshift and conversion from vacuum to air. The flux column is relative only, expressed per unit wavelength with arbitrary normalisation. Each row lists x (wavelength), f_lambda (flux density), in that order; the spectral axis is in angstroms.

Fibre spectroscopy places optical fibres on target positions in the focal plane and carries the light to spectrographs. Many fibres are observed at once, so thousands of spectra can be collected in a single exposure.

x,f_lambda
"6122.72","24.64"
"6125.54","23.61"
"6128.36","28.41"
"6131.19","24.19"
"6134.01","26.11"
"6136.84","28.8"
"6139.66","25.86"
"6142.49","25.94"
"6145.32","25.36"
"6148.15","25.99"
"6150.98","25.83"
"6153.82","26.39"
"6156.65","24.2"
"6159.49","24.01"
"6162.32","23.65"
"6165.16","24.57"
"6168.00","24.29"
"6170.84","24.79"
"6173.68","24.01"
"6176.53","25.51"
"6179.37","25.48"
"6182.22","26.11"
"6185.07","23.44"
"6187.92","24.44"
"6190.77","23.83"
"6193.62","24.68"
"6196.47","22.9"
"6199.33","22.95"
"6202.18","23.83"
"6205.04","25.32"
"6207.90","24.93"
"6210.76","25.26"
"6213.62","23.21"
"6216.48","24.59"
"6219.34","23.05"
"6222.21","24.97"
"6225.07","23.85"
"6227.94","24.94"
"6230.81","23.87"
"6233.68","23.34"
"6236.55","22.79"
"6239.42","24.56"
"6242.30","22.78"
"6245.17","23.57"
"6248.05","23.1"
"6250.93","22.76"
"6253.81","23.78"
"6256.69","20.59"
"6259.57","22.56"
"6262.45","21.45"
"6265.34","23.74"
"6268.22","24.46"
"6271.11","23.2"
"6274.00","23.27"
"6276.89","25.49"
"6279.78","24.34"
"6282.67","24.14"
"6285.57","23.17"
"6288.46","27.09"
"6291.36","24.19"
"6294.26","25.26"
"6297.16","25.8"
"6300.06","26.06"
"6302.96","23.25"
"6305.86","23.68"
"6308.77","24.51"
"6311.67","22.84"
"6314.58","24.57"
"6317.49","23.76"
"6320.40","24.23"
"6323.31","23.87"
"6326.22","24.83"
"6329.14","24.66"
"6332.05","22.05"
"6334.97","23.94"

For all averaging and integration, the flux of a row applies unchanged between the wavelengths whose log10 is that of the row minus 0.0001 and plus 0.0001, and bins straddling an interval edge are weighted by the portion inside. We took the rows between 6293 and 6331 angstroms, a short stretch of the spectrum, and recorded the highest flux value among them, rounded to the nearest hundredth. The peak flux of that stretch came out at 26.06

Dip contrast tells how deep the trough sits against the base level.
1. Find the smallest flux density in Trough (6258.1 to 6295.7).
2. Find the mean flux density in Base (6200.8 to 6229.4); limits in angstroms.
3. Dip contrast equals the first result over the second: 0.879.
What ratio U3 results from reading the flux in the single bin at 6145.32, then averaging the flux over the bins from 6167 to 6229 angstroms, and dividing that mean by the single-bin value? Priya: 0.96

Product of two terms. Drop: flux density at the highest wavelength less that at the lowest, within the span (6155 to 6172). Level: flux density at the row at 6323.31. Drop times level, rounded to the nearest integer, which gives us 14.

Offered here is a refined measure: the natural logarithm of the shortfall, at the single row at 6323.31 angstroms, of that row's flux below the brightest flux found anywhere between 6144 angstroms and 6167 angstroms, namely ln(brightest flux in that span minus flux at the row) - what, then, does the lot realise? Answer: 0.9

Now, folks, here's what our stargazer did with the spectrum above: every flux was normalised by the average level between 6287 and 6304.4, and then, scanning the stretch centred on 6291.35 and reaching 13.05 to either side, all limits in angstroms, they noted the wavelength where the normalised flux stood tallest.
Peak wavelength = 6288.46 angstroms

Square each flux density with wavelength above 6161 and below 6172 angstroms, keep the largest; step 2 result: 615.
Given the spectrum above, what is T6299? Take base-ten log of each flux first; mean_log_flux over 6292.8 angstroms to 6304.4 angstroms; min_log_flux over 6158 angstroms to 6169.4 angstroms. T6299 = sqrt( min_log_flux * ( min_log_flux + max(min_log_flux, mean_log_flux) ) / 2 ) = 1.380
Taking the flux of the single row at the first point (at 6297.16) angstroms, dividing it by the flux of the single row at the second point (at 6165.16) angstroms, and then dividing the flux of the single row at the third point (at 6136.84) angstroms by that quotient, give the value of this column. 27.4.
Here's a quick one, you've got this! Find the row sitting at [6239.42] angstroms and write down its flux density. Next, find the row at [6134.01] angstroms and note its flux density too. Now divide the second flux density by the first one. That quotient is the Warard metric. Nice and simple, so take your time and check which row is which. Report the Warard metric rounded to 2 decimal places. 1.06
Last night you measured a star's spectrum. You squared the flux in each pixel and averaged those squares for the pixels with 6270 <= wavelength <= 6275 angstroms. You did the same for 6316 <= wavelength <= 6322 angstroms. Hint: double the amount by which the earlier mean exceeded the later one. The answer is -72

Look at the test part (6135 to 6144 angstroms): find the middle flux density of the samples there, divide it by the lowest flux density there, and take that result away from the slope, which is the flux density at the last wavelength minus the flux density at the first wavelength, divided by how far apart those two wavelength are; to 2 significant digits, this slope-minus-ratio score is -1.5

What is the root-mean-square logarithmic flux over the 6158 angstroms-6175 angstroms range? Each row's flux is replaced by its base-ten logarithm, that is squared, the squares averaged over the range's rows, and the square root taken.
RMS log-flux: 1.384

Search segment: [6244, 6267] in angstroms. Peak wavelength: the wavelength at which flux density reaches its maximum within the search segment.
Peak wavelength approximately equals 6253.81 angstroms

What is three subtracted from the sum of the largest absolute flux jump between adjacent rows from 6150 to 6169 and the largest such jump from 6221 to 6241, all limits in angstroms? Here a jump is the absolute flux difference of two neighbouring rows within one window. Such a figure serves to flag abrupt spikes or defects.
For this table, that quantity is 1.0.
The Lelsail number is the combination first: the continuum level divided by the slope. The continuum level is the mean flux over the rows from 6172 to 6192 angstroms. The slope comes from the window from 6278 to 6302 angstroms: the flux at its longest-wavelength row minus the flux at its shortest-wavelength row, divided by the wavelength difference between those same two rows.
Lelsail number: 291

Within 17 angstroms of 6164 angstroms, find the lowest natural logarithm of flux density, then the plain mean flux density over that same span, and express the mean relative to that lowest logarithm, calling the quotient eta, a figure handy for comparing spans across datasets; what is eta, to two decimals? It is 7.87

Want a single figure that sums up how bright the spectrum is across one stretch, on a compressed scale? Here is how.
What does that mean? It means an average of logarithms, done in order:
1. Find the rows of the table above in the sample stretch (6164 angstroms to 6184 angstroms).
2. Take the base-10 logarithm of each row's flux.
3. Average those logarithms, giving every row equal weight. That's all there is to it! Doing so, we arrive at 1.397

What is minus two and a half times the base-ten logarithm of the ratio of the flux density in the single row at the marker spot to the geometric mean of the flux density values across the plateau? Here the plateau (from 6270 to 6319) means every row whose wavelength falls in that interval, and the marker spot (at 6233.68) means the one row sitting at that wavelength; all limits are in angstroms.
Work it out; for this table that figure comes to 0.047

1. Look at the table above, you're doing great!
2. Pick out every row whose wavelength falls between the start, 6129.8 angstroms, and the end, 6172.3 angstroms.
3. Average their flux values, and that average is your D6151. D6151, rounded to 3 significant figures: 25.3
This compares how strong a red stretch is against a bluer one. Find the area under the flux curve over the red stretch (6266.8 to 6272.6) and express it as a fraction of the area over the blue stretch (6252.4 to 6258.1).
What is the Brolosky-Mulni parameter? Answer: 1.1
